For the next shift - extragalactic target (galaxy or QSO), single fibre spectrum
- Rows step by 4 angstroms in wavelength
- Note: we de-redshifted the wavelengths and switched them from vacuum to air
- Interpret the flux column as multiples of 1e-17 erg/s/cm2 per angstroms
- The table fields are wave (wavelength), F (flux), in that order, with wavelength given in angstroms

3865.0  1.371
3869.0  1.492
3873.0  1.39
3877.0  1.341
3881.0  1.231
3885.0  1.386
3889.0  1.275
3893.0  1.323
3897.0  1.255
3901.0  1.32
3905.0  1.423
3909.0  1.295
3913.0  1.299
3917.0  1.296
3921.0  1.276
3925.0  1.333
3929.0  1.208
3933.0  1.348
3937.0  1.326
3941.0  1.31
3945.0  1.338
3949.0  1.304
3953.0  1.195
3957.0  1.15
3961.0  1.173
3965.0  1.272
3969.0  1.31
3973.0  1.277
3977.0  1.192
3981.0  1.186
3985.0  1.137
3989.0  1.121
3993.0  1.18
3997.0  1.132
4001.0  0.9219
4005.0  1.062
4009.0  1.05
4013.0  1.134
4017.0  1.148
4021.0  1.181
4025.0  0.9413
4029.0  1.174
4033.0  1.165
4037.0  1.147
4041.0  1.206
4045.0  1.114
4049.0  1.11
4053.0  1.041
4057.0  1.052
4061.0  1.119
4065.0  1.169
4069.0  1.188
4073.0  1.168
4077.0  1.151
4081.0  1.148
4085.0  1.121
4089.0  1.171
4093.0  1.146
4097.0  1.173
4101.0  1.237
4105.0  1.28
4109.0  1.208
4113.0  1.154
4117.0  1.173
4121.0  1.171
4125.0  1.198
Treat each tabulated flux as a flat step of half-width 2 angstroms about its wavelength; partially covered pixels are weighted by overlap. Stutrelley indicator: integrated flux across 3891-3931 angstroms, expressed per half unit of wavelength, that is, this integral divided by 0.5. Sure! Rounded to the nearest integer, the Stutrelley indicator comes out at 104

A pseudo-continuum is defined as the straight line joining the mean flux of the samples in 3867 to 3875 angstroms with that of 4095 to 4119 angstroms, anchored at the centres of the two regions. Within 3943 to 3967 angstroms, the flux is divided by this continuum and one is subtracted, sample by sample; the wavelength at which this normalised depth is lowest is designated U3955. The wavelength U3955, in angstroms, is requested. 3957.0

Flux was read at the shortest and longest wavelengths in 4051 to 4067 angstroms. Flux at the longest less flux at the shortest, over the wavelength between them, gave 0.011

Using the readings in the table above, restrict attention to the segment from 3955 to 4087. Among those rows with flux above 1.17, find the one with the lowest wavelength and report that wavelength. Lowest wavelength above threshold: 3961.0 angstroms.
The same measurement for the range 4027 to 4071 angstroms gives 4029.0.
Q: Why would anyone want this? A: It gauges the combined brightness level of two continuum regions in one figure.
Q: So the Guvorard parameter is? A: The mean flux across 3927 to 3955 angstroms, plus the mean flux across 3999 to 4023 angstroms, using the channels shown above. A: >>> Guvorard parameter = 2.37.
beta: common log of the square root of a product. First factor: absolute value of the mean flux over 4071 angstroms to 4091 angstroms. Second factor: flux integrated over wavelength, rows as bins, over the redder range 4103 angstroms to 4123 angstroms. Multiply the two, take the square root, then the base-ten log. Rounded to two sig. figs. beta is 0.72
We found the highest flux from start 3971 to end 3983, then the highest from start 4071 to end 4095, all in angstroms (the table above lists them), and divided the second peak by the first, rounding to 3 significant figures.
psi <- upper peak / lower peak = 0.917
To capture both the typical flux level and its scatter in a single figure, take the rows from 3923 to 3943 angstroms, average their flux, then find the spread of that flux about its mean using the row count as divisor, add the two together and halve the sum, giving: 0.68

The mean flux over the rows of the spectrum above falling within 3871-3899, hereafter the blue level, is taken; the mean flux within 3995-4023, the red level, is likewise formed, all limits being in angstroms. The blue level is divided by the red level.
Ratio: 1.21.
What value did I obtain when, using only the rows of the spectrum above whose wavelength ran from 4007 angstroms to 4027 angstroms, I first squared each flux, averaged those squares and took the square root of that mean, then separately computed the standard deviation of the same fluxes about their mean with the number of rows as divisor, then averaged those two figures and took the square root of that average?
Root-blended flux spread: 0.77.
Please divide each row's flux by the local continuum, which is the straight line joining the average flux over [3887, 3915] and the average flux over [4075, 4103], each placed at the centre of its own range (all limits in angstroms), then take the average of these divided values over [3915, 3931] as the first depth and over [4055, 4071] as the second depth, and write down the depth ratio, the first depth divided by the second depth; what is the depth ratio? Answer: 1.03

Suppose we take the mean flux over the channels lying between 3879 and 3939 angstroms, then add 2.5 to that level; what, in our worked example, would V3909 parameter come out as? 3.81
